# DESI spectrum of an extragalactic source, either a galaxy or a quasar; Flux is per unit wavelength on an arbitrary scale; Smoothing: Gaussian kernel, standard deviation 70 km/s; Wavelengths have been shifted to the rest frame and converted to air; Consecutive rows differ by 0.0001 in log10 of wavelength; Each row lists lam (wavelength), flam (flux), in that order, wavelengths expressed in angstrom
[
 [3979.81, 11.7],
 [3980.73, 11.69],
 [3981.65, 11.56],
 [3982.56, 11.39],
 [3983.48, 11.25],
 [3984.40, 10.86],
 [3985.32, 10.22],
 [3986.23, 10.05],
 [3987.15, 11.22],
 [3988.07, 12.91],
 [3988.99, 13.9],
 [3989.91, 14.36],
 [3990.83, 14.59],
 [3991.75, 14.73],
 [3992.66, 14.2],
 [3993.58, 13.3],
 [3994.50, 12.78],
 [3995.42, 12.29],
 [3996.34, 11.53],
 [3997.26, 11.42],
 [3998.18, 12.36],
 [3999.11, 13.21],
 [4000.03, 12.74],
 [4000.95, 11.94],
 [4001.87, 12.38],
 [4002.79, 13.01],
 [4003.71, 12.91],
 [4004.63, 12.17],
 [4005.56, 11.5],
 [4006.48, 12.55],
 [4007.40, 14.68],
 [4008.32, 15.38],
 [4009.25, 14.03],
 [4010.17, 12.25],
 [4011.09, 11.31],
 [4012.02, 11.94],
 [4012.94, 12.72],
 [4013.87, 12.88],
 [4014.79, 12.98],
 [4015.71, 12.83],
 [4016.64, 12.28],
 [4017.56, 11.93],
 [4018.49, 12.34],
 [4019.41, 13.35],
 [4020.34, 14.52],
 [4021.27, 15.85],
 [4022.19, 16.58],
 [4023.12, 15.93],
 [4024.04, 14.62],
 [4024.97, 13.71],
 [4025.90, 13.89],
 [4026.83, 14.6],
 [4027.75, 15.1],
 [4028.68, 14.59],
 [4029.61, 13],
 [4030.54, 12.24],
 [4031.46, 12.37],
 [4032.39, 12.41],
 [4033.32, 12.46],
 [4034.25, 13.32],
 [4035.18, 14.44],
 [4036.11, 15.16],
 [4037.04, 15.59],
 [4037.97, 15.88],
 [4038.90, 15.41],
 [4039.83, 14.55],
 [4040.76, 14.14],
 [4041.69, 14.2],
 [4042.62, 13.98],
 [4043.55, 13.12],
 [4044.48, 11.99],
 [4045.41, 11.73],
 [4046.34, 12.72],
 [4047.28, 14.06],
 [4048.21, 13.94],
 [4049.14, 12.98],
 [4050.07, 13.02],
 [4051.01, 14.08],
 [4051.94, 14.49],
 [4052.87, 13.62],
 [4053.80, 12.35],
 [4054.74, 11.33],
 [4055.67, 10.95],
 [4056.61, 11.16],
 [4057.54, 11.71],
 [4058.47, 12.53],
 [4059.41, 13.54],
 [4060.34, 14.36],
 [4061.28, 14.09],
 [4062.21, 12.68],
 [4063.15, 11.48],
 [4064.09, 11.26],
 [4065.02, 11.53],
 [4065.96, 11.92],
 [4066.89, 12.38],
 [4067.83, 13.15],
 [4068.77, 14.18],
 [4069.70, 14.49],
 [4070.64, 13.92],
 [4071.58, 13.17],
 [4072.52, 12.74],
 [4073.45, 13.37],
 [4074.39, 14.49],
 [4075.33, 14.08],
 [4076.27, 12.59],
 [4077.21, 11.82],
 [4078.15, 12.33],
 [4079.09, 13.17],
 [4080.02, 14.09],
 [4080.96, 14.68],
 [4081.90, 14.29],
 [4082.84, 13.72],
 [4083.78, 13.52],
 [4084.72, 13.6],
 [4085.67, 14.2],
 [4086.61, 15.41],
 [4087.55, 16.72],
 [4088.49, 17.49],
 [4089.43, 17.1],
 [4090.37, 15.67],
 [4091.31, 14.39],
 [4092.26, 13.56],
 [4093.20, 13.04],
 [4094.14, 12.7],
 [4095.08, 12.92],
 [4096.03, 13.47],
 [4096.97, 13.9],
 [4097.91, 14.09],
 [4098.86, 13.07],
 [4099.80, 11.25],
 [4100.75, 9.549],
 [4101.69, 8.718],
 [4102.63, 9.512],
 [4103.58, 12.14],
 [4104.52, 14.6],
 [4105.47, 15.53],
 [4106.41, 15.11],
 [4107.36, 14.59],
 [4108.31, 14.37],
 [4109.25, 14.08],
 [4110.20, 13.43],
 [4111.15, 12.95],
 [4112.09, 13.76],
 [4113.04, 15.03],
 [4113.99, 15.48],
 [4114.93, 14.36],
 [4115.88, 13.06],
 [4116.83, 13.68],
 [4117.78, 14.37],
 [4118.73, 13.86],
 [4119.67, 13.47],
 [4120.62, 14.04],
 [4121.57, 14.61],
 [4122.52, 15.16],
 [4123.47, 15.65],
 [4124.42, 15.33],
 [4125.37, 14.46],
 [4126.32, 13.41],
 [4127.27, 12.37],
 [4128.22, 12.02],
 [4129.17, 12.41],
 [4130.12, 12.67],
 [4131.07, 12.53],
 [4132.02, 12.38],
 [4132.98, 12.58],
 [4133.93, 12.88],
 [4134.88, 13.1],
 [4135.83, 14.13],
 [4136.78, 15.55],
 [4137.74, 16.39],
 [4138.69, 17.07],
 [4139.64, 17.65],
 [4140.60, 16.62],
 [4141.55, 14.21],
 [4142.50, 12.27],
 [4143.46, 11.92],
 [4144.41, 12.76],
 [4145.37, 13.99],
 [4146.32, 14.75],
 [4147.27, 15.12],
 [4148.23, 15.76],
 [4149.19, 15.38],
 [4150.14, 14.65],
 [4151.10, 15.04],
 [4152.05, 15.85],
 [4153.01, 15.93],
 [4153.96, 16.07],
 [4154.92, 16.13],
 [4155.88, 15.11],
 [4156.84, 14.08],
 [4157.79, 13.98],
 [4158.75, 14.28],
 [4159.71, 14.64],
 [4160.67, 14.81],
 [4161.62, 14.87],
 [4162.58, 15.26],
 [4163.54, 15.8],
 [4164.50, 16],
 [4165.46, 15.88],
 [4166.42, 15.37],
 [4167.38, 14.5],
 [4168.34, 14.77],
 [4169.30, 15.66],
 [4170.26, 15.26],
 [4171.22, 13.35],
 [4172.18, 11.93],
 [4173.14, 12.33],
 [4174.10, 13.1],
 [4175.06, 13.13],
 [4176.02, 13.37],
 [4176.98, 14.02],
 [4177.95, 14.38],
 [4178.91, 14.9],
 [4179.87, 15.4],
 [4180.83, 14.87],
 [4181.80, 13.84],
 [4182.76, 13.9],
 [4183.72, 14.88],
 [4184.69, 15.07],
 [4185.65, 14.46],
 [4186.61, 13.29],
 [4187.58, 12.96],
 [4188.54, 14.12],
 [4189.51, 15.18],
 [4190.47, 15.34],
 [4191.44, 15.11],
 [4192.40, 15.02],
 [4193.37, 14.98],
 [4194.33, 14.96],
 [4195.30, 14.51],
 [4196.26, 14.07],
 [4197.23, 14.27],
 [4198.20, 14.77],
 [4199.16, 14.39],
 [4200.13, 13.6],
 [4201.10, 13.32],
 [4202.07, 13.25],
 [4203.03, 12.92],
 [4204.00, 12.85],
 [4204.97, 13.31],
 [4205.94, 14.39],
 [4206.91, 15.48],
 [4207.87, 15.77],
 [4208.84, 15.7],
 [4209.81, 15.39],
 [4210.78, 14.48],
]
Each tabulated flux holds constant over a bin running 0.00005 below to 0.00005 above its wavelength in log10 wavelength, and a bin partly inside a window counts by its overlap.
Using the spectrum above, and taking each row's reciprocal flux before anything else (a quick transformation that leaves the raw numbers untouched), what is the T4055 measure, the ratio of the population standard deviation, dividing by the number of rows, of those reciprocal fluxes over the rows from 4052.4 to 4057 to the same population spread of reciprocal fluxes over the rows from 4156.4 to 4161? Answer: 4.3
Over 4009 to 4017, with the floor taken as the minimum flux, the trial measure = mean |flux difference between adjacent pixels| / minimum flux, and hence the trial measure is 0.056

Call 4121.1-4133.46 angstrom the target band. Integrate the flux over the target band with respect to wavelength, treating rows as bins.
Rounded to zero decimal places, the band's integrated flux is 167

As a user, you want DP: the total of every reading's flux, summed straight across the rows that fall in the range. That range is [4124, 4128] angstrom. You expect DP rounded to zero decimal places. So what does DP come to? 56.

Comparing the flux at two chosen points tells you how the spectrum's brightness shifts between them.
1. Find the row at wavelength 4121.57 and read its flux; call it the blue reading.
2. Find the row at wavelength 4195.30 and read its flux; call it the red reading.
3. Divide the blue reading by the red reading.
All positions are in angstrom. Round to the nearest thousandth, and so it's 1.007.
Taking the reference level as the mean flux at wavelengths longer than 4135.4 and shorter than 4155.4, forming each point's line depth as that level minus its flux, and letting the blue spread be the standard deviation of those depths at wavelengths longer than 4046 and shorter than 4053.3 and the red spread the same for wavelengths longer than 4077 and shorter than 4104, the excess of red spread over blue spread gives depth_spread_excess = 1.4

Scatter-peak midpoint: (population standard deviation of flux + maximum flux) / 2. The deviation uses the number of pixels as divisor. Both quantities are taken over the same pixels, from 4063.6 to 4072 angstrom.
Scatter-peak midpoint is 7.8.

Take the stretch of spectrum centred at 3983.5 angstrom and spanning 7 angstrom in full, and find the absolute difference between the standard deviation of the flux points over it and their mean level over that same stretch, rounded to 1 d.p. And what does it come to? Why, 10.4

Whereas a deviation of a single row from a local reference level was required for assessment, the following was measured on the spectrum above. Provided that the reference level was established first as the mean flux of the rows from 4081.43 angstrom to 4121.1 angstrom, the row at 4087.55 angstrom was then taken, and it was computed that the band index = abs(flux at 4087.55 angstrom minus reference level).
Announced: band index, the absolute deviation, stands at 2.9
